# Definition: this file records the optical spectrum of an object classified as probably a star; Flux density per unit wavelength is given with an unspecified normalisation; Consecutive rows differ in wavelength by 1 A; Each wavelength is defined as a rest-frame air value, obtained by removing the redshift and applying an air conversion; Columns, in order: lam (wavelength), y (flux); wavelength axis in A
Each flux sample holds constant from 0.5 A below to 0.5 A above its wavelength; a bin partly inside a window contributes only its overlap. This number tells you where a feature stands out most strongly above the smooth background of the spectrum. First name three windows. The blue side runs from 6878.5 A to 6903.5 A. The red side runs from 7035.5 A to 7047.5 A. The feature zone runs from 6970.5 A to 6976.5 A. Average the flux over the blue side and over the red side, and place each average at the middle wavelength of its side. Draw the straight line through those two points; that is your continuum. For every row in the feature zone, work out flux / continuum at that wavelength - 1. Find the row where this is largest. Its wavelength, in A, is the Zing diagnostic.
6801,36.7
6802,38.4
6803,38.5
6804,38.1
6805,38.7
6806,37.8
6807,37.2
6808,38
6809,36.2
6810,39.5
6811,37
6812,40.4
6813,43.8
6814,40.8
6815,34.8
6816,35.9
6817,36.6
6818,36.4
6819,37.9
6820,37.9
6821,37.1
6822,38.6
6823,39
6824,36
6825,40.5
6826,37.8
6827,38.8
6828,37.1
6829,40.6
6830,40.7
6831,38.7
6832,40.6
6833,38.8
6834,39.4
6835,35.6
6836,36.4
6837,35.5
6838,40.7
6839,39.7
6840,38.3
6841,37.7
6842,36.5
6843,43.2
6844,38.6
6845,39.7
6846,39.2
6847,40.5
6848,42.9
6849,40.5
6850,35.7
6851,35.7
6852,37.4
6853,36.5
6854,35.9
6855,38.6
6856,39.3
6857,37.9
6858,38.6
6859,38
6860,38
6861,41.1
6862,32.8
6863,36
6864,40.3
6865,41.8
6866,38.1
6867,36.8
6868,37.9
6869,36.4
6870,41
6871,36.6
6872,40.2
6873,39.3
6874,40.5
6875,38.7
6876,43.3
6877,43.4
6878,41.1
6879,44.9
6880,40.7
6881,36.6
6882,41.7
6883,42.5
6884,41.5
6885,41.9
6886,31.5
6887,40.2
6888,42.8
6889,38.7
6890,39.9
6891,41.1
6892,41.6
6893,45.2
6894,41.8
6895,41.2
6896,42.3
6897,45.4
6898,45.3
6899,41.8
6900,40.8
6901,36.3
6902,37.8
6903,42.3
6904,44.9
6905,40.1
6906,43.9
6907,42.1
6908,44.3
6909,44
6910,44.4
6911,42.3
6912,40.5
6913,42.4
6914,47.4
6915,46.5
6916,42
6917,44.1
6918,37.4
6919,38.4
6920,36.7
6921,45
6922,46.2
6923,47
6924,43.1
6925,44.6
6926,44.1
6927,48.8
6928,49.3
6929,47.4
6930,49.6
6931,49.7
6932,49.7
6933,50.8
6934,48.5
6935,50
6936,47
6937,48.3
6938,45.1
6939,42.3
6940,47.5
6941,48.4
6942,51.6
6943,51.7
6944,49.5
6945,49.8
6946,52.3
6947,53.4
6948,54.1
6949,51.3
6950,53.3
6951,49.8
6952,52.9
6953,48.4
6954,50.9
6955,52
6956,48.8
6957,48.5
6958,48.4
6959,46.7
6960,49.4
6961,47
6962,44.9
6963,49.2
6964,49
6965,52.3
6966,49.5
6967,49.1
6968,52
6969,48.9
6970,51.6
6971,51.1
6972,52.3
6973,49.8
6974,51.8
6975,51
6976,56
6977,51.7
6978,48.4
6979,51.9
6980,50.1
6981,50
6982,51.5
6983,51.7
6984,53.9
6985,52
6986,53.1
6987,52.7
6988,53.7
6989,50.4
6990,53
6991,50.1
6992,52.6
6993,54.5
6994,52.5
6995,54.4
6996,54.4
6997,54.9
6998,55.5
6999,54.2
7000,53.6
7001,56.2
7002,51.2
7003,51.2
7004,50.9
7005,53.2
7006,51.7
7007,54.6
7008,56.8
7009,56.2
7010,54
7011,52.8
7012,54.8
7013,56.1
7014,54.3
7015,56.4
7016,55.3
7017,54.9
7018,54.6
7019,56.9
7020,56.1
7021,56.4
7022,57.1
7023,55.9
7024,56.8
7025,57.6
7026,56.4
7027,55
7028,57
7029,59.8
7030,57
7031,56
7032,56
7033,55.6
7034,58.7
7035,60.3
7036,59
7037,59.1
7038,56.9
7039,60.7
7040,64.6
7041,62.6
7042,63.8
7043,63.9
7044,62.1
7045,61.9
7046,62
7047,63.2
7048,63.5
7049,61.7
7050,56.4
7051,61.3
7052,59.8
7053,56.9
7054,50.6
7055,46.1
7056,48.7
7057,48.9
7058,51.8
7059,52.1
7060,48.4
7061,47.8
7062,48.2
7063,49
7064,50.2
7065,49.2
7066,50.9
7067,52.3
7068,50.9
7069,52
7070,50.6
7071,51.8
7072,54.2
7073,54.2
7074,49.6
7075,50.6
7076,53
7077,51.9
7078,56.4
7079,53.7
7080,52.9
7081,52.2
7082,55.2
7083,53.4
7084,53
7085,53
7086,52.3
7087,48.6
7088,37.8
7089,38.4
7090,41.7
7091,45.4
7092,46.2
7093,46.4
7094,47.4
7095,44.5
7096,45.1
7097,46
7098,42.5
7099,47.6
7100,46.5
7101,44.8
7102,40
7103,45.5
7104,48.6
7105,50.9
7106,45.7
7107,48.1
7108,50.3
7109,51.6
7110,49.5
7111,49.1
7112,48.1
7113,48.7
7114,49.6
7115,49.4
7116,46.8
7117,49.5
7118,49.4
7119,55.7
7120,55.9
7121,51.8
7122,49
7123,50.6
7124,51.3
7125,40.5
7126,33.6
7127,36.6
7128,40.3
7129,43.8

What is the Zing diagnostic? 6976 A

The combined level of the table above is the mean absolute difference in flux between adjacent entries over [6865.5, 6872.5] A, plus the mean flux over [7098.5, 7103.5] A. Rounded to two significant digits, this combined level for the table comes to 48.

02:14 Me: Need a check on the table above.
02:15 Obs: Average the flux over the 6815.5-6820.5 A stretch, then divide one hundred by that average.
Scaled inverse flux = 2.7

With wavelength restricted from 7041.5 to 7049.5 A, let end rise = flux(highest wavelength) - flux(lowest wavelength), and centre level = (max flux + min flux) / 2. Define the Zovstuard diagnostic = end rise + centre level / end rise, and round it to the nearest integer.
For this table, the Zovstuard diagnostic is -32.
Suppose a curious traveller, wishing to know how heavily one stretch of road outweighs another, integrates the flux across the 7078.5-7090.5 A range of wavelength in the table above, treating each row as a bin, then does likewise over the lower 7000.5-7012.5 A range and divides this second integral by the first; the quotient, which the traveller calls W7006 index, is 1.09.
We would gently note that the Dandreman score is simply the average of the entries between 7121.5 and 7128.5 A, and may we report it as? 43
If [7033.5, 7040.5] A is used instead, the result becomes 60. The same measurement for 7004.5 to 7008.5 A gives 54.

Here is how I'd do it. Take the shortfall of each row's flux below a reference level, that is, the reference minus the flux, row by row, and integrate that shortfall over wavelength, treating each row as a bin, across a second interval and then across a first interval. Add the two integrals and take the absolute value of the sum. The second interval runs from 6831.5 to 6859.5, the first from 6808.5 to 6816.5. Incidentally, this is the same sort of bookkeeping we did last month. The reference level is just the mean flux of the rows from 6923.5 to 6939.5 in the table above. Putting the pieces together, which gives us 320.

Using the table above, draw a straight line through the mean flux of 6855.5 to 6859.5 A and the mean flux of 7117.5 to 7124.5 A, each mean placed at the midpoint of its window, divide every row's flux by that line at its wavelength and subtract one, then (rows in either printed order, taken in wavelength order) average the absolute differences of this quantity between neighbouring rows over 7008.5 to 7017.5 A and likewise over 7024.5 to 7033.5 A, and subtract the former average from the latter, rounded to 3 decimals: -0.002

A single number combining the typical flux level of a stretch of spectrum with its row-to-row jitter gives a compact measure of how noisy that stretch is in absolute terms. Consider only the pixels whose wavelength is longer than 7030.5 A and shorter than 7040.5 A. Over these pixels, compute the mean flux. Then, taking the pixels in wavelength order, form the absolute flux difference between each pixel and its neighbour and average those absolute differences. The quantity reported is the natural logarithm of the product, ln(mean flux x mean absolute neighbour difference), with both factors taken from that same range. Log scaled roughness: 4.67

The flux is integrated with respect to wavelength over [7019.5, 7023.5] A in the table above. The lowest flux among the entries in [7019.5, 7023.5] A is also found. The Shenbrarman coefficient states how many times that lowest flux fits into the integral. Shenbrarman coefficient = 4.0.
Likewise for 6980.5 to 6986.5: 6.2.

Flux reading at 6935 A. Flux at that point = 50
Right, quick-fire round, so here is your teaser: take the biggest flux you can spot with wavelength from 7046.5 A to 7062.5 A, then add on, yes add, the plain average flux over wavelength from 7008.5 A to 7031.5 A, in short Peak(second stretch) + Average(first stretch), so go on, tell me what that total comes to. 119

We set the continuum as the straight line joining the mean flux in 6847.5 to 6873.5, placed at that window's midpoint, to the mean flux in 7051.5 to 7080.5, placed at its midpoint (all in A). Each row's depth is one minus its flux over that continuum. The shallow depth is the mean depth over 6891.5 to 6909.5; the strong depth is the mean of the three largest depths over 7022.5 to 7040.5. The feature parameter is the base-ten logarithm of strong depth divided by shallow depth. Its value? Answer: 0.5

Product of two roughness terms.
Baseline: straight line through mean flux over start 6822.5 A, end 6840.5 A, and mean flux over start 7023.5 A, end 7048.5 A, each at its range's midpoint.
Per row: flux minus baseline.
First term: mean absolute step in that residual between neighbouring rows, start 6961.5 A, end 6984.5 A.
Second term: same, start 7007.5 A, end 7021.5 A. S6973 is 2.8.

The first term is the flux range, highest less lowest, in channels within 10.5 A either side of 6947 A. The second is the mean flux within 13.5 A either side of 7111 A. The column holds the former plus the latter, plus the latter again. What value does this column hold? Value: 109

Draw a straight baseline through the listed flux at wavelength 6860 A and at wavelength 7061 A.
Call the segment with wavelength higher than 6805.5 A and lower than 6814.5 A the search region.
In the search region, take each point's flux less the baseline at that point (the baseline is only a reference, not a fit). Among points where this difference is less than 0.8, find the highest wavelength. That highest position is 6809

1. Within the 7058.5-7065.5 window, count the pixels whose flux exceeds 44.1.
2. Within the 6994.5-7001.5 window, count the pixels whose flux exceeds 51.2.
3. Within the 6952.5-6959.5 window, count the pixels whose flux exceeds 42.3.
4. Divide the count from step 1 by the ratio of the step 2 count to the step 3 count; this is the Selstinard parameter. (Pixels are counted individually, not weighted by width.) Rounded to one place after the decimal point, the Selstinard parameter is 7.0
